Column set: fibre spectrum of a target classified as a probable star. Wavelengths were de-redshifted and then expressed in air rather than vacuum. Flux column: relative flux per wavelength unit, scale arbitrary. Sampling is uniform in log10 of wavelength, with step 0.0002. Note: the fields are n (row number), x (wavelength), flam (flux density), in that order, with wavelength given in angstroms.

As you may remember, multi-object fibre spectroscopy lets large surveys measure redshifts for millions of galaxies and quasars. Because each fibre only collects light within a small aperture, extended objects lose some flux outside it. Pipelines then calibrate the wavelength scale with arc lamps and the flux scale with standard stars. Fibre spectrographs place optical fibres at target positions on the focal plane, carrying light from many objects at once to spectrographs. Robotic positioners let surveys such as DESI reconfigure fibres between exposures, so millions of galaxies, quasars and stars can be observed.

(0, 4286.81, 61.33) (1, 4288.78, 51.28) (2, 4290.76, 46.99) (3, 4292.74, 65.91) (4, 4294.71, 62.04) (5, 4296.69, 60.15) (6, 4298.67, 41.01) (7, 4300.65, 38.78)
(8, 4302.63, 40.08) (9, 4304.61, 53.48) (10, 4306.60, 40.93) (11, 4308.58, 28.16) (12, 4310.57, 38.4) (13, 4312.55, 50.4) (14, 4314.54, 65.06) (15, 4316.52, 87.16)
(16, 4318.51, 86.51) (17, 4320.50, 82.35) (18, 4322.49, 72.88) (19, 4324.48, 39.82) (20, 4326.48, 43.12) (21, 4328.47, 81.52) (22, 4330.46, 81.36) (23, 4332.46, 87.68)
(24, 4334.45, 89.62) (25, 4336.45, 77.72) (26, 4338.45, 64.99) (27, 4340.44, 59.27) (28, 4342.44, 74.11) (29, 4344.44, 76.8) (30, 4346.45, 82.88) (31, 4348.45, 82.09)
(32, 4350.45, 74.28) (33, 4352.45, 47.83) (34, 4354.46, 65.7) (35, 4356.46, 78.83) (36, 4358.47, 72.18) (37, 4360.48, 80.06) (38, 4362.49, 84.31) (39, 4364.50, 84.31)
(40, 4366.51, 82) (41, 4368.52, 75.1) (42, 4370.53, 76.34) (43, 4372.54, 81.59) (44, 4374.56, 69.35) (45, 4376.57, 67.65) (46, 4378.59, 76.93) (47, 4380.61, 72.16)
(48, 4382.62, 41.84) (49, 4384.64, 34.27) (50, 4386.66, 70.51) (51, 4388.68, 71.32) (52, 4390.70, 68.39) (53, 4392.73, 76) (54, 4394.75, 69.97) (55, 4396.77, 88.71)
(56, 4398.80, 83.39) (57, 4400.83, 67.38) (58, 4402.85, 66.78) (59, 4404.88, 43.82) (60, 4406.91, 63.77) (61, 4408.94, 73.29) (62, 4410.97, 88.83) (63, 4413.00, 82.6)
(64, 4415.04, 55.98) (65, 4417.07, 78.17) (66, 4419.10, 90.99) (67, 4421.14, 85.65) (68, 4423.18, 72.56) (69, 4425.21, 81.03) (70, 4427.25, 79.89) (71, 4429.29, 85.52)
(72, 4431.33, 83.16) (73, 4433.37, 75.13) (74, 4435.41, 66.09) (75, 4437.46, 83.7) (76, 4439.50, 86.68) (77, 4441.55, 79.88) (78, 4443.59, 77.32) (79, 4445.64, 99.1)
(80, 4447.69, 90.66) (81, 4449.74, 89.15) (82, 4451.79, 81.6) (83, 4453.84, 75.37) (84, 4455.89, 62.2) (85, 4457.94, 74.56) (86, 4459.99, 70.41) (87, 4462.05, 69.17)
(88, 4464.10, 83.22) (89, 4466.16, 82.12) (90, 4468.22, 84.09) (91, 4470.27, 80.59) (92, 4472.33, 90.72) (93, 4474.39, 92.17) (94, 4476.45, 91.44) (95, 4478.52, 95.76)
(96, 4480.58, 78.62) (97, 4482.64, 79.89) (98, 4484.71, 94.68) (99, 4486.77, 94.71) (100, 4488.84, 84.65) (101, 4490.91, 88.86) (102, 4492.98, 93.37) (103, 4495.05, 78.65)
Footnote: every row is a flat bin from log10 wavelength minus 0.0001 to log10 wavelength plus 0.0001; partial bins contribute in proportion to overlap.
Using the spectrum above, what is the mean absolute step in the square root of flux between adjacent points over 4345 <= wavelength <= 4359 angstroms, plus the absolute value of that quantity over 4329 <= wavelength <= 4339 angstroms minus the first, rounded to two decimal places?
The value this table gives 1.05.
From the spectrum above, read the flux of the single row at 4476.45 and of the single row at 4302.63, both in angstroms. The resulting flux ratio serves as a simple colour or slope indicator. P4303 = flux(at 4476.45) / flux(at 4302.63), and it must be 2.3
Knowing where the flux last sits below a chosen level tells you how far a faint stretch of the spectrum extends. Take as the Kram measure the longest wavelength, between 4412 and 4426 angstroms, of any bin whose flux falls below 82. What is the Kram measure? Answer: 4425.21 angstroms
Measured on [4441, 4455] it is 4453.84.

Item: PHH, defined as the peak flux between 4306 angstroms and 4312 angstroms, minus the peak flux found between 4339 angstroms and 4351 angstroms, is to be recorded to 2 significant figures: -42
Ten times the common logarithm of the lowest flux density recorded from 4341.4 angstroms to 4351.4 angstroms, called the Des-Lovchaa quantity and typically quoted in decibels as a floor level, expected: 18.7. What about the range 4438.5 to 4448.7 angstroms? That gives 18.9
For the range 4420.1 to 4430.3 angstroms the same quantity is 18.6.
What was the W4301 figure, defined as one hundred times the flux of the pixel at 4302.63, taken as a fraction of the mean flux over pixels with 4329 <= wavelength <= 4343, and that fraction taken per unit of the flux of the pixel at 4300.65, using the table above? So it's 1.35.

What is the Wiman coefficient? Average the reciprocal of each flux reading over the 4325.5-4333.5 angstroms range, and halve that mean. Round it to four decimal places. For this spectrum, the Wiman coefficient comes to 0.0074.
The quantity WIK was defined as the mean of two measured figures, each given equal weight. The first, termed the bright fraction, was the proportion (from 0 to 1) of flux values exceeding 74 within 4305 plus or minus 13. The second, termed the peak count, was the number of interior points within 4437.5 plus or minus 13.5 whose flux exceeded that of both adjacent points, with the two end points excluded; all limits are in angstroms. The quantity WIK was 1.54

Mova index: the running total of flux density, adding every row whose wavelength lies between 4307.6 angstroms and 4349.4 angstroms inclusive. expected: 1452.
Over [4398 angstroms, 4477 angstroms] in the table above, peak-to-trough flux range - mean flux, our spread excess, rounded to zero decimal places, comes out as -23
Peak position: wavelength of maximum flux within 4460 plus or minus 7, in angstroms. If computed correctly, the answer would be 4464.10 angstroms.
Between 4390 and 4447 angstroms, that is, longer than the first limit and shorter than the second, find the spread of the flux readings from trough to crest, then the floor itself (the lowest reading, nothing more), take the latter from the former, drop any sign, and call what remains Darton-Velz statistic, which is 11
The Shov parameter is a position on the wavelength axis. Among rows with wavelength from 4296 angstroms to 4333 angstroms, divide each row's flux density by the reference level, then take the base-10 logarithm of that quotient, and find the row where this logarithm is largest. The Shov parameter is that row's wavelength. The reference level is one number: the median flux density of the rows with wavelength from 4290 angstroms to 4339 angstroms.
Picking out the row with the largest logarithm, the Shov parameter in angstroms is 4332.46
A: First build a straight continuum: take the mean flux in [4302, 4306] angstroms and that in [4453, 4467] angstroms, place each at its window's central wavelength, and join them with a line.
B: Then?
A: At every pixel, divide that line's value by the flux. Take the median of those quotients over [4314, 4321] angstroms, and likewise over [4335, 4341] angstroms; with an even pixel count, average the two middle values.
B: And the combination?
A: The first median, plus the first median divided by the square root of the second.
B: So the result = 1.24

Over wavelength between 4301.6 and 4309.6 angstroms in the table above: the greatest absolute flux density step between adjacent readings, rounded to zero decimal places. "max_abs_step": 13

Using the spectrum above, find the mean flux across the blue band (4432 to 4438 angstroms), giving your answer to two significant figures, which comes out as 75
